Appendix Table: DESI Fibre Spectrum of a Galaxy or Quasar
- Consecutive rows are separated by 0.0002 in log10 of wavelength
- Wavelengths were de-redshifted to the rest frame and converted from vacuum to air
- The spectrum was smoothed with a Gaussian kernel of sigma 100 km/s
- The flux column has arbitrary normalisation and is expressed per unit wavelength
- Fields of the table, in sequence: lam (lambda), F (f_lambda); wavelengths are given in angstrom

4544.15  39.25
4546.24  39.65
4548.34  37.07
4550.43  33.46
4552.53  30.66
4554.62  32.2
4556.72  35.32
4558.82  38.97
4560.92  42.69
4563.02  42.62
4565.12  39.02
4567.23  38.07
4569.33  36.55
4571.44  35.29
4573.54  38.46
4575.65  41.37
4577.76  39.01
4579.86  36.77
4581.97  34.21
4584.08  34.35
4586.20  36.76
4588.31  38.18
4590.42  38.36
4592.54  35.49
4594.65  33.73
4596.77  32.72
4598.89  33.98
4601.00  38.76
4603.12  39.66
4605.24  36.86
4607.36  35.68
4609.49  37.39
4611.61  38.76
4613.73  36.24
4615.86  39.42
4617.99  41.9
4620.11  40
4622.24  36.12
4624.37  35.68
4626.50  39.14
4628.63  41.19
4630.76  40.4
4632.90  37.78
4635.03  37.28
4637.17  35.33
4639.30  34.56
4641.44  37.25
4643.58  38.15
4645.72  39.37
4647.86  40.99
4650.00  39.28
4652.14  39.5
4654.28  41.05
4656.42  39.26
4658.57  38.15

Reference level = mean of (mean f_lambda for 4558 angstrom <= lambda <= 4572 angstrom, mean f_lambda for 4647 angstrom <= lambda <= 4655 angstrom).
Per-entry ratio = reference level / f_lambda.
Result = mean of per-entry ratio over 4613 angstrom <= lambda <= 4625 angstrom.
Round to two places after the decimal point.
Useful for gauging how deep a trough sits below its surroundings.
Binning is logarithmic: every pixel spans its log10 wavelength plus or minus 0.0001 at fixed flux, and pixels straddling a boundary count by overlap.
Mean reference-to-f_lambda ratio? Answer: 1.04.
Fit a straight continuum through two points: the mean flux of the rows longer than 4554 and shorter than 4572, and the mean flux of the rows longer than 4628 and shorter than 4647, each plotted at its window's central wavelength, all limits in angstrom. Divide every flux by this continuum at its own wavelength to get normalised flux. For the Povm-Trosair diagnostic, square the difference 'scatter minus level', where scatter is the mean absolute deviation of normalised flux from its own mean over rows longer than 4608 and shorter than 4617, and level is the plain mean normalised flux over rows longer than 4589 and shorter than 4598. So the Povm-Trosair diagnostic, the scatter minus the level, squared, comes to 0.80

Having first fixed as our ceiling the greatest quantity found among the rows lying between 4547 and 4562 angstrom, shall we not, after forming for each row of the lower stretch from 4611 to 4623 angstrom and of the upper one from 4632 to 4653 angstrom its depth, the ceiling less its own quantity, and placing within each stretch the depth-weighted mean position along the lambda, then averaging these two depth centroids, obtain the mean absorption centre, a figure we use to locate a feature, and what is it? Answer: 4628.9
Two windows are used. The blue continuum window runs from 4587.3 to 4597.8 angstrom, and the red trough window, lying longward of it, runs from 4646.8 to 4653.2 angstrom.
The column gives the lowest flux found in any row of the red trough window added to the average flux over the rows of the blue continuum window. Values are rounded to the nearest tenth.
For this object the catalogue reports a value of 75.0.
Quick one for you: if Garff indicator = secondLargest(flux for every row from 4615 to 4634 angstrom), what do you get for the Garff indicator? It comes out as 41.19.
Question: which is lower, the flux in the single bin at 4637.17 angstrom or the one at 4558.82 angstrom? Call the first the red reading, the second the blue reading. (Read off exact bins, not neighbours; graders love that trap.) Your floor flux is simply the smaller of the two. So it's 35.3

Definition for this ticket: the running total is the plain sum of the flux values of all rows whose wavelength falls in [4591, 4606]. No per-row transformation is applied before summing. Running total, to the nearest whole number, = 251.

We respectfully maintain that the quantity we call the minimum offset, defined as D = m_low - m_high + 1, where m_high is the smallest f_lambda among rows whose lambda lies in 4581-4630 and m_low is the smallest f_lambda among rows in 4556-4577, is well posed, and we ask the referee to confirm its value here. 3.6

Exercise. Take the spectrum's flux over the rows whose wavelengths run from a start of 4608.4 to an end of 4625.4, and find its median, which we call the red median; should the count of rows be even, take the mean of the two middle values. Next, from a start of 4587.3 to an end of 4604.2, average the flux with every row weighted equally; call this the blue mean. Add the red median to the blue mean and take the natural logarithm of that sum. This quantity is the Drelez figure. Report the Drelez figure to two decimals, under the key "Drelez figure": 4.31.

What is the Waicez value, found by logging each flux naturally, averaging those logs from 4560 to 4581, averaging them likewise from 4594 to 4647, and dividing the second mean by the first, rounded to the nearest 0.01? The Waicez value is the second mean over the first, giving 0.99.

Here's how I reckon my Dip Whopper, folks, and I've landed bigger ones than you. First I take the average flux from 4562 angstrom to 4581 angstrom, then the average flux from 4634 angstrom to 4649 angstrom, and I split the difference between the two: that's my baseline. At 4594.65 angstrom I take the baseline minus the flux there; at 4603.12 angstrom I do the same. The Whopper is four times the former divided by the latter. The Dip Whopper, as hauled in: -11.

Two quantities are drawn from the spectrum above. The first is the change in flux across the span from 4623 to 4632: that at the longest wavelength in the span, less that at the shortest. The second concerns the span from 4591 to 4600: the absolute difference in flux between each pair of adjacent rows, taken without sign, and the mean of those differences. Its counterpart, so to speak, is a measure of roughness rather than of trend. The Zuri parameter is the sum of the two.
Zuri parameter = 6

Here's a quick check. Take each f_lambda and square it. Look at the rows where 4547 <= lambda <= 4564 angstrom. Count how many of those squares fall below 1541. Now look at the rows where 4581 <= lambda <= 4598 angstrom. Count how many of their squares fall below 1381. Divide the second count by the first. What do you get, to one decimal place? 1.0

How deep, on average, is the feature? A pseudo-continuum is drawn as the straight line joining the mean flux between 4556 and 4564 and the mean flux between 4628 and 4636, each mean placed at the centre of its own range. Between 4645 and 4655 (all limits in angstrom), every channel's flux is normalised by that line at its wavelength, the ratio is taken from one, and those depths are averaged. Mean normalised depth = -0.03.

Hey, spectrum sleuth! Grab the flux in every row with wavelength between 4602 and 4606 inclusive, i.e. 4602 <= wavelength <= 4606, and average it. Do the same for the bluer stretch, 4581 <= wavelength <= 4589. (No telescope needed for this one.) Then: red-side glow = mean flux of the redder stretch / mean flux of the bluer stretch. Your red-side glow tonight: 1.07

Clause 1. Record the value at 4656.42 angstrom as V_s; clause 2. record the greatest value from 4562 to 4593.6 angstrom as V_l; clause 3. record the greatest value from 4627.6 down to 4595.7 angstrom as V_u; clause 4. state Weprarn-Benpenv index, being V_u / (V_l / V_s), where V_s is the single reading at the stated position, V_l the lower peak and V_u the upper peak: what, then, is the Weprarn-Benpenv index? 39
